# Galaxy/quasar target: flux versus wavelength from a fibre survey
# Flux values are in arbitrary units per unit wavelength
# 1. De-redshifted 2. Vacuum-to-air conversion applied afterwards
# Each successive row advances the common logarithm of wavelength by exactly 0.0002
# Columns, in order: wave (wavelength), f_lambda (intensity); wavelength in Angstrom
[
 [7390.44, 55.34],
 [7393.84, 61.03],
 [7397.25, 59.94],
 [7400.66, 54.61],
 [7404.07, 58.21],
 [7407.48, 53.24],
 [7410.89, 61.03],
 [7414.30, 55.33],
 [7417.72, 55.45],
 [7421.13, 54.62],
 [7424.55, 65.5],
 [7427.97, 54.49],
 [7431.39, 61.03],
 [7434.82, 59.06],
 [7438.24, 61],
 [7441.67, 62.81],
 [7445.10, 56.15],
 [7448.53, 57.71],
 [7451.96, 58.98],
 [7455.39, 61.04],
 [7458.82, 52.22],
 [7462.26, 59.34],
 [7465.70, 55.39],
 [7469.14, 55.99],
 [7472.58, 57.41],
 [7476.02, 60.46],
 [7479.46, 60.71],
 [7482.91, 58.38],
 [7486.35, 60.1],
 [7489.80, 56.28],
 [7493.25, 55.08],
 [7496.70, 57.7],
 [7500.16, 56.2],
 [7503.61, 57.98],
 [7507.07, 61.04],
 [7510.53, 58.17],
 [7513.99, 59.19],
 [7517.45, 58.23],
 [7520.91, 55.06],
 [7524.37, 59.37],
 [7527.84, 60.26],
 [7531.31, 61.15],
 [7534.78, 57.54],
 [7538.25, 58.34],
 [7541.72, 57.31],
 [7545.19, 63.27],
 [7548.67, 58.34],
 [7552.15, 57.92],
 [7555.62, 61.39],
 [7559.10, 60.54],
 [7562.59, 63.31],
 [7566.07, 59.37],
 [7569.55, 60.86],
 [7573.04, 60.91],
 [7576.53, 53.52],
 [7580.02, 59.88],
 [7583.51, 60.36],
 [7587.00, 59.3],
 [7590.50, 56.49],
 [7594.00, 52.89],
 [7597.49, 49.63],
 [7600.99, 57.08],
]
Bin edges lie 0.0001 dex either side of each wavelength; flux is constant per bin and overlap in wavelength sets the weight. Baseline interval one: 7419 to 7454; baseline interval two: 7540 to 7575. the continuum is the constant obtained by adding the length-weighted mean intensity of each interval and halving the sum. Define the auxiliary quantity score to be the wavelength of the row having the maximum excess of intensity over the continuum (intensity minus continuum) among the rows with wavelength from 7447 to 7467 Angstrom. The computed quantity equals 7455.39 Angstrom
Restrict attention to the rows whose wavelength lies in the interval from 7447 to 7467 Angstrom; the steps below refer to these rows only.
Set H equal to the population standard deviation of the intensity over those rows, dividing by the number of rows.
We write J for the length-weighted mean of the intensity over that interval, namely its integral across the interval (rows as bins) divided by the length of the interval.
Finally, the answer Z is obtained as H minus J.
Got -54.6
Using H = 2.9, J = 57.5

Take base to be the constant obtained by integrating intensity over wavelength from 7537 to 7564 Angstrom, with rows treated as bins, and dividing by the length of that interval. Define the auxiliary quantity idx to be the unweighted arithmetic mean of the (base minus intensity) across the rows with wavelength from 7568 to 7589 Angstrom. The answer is 0.9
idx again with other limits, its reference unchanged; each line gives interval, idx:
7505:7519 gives 0.9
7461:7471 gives 3.1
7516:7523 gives 3.4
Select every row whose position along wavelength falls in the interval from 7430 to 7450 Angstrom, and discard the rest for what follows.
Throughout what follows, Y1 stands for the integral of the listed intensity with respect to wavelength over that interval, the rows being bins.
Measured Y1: 1192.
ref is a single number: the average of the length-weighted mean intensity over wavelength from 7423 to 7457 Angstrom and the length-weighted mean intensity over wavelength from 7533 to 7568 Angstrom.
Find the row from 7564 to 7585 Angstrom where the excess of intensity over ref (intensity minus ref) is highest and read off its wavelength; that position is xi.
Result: 7573.04 Angstrom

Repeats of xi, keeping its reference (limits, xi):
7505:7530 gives 7507.07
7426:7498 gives 7441.67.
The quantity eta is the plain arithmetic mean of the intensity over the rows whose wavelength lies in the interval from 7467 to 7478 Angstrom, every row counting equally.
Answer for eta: 58.0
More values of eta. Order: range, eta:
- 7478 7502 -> 57.8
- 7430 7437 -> 60.0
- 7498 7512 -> 58.3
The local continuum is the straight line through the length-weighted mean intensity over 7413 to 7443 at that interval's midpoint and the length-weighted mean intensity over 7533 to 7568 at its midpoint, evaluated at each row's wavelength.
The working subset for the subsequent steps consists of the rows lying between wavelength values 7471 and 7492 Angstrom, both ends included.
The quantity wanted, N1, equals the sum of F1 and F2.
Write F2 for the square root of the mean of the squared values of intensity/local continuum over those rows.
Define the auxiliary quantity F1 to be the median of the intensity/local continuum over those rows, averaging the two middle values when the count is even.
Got 1.99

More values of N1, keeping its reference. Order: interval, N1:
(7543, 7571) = 2.03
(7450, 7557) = 1.96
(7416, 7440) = 2.00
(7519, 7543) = 1.96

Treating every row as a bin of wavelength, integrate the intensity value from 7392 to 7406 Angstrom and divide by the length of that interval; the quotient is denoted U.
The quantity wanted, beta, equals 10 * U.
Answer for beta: 583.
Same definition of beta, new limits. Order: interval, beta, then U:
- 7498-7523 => 580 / 58.0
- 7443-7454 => 579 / 57.9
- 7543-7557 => 601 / 60.1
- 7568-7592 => 588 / 58.8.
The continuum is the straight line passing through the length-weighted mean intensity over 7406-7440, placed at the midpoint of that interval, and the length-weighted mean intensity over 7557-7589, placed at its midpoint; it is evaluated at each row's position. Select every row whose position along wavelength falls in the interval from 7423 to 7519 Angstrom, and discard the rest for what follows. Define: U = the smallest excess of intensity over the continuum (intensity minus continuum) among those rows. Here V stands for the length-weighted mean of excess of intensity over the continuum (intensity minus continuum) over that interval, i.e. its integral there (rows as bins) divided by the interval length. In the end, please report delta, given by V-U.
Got 6.1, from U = -6.3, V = -0.17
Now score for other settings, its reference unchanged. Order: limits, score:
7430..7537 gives 7441.67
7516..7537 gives 7531.31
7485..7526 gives 7507.07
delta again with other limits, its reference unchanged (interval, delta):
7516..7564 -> 4.1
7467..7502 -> 2.8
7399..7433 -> 4.0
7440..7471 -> 5.5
